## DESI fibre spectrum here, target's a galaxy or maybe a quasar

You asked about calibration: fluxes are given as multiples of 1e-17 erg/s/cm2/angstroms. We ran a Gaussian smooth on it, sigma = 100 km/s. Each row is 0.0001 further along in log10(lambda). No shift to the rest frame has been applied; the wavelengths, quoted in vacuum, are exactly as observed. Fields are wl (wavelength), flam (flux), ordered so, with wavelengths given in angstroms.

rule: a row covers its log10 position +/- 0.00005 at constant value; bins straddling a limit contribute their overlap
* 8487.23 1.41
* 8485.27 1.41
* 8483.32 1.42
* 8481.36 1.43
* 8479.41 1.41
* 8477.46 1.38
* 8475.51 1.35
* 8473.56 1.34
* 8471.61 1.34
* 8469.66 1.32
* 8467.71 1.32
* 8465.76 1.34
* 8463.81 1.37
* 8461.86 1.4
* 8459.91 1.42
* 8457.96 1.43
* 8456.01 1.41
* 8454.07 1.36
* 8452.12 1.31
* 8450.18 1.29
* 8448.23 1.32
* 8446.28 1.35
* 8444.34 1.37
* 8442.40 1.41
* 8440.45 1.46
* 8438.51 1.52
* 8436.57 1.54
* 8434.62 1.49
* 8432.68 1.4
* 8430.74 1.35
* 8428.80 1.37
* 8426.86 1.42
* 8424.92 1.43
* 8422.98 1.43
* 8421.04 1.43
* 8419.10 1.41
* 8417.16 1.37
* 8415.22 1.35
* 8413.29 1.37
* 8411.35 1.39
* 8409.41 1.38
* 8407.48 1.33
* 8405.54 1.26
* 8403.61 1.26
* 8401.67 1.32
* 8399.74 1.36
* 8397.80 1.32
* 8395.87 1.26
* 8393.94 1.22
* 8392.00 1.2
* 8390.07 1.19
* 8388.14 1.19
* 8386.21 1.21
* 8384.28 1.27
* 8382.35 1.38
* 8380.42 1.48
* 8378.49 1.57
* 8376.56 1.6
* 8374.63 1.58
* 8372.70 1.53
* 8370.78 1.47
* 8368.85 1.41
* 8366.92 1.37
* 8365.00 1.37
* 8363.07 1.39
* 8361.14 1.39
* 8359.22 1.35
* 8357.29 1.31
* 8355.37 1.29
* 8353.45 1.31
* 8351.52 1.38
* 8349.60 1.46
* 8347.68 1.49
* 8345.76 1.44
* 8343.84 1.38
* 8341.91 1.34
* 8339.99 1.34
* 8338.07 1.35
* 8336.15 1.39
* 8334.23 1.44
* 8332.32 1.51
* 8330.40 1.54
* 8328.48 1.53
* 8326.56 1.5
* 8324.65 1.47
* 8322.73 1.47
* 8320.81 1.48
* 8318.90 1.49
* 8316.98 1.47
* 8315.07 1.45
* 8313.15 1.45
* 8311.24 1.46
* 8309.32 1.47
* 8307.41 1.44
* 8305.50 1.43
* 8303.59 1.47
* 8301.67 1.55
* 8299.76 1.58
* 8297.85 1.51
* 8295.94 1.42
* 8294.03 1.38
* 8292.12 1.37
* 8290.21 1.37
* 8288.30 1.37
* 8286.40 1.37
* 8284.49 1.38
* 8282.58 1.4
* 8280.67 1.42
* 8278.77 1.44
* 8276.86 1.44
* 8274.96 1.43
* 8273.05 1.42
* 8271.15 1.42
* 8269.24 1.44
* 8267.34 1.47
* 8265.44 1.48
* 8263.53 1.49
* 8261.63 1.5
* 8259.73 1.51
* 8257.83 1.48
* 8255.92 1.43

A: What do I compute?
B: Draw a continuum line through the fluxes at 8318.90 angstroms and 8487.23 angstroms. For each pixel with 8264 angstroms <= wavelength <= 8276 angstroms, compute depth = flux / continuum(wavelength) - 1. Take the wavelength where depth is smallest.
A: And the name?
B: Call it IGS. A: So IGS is 8271.15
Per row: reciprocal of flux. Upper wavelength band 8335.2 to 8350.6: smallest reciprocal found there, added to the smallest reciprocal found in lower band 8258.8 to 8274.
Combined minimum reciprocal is 1.33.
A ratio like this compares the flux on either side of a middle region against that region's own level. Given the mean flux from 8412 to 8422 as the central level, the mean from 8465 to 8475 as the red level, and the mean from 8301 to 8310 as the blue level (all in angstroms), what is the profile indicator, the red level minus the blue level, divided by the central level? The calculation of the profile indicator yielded -0.10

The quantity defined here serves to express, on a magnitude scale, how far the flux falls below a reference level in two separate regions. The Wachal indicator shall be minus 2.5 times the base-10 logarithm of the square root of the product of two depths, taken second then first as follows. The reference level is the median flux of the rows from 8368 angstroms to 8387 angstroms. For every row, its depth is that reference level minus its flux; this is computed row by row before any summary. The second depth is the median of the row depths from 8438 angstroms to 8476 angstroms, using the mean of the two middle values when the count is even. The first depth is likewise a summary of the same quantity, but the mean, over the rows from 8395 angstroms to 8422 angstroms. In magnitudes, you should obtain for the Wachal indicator 2.25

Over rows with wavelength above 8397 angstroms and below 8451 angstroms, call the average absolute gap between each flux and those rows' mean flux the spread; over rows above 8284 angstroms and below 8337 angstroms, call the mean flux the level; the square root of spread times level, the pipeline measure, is 0.278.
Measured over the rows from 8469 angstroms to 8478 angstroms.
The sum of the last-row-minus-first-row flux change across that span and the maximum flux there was 1.44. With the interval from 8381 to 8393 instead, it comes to 1.20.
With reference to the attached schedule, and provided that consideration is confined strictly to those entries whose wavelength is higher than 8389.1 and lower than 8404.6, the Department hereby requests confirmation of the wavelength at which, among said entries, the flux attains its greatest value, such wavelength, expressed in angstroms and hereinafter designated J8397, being 8399.74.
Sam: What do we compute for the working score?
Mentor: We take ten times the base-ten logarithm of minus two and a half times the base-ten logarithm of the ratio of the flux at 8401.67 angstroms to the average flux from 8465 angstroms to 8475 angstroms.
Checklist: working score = -20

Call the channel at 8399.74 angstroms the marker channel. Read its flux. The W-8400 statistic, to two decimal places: 1.36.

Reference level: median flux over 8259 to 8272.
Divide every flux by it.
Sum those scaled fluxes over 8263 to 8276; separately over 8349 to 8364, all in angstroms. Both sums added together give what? 14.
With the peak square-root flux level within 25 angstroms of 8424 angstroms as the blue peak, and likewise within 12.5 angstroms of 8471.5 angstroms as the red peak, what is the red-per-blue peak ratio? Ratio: 0.96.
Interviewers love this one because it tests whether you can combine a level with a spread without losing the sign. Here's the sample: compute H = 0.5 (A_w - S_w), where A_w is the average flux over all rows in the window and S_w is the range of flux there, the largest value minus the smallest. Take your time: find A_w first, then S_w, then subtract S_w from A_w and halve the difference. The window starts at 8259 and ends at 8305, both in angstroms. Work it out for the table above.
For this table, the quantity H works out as 0.616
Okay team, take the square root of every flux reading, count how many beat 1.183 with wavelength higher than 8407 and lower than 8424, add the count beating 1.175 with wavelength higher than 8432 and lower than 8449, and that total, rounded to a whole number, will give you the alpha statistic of 9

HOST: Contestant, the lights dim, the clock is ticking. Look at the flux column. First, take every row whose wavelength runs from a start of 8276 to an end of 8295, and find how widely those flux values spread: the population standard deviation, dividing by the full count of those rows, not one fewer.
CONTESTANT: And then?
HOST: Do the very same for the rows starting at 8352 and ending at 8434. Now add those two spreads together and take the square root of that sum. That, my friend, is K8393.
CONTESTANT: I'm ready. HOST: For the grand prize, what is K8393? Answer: 0.36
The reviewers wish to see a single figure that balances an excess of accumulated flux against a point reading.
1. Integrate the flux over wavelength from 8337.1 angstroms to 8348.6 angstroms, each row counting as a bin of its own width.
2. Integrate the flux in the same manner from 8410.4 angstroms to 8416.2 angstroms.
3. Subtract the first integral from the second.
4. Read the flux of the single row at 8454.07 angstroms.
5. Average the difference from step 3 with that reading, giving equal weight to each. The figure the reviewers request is -3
